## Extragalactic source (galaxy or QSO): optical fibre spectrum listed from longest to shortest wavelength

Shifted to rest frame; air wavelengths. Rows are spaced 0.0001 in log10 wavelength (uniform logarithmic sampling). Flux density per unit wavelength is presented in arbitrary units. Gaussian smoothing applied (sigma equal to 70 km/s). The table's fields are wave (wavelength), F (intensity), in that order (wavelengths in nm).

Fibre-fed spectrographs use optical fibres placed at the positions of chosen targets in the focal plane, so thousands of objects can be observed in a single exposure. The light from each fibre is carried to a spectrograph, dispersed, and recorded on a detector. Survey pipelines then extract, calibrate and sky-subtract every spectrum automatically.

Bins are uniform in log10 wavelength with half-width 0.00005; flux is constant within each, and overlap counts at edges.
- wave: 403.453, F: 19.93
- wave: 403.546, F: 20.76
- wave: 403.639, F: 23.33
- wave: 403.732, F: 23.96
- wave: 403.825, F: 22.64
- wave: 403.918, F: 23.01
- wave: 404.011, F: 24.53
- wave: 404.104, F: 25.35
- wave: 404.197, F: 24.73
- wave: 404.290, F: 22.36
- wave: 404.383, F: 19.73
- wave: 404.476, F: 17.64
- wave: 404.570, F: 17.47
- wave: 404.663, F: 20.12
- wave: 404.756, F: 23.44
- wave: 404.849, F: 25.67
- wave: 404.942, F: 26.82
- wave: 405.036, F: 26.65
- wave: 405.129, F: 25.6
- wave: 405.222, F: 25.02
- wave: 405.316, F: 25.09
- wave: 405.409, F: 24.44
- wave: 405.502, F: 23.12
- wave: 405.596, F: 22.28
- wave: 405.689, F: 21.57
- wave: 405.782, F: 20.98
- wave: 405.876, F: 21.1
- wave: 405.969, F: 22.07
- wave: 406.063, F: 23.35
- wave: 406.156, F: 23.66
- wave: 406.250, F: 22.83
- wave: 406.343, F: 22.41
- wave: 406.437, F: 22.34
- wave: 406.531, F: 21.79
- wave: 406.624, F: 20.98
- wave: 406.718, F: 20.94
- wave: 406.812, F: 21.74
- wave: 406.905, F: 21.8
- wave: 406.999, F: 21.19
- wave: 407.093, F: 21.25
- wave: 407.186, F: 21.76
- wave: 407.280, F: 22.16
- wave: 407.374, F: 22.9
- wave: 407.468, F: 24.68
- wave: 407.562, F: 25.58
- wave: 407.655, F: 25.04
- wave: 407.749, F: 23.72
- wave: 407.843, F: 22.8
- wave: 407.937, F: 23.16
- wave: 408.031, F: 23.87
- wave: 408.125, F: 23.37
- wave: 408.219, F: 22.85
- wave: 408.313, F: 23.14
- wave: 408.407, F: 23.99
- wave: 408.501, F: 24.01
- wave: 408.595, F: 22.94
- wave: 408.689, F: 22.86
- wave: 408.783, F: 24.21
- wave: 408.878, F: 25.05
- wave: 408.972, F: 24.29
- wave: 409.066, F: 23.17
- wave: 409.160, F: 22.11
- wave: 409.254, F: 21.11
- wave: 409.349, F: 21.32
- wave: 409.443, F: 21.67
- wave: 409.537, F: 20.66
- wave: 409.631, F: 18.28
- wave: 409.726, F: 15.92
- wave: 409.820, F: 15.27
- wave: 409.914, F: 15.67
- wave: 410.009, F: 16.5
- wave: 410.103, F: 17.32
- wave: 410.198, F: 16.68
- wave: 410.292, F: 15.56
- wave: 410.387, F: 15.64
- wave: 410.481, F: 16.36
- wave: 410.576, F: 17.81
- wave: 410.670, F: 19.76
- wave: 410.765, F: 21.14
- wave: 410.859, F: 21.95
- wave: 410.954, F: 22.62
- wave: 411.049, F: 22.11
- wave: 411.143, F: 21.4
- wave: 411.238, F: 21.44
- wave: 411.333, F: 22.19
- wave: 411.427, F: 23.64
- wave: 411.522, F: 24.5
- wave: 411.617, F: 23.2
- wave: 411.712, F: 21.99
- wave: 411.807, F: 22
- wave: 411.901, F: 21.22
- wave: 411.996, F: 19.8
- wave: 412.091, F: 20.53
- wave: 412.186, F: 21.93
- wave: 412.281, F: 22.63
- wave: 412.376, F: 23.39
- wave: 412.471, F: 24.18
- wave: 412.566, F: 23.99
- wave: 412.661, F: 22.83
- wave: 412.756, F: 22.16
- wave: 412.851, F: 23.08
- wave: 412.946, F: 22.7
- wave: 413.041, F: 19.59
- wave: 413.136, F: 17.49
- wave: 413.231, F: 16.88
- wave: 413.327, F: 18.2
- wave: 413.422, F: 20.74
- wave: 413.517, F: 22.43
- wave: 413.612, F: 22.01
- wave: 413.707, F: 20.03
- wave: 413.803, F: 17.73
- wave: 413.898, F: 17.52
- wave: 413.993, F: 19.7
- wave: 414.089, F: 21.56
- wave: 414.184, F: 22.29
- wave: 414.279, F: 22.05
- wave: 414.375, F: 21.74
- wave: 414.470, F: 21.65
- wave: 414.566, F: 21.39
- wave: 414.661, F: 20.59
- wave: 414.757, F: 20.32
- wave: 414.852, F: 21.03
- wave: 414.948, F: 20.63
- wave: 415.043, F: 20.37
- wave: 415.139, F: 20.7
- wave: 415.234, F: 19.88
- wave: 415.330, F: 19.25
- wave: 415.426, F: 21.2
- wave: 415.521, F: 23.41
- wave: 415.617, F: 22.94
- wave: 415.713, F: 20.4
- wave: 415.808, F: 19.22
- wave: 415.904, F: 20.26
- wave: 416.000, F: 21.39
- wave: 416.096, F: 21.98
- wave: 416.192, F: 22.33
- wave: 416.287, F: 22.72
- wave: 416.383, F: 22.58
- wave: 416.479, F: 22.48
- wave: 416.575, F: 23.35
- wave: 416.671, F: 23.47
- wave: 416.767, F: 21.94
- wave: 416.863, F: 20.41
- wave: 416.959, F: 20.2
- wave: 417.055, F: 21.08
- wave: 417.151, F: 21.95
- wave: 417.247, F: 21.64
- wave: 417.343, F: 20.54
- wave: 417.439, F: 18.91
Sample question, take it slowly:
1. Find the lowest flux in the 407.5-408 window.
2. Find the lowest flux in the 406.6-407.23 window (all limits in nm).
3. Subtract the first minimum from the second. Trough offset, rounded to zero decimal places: -2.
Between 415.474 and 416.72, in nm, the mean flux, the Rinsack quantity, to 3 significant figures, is 22.0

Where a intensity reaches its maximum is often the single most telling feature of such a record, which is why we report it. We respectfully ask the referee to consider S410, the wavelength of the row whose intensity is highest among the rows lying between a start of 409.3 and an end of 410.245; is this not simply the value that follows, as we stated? 409.443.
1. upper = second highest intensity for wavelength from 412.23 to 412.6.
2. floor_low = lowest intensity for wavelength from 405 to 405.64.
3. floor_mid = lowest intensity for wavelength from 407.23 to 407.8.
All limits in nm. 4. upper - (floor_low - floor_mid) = 24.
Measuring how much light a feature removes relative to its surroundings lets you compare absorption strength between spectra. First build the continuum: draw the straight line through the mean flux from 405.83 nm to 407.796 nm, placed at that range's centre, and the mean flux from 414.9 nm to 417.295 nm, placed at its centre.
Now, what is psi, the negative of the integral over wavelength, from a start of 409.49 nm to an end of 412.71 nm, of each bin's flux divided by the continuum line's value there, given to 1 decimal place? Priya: -3.0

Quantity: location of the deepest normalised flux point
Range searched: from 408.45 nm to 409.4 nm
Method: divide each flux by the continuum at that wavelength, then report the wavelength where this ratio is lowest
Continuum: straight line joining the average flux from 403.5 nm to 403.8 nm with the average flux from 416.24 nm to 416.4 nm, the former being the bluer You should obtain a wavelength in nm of 409.254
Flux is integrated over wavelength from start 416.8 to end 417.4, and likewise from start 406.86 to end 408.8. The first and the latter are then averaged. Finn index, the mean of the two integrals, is 29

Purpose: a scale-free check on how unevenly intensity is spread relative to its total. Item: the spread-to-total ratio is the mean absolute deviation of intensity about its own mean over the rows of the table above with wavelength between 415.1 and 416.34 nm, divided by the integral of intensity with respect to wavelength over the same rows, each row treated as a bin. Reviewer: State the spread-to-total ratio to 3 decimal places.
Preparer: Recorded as 0.044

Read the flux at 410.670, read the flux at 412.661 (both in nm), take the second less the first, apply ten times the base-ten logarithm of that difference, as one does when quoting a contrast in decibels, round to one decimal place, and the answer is 4.9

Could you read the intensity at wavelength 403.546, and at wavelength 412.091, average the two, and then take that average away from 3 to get -17.6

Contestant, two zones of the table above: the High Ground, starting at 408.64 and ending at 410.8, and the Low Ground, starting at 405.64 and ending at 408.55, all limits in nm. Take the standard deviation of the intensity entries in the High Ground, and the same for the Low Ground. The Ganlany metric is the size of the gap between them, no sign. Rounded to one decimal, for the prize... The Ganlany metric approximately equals 2.0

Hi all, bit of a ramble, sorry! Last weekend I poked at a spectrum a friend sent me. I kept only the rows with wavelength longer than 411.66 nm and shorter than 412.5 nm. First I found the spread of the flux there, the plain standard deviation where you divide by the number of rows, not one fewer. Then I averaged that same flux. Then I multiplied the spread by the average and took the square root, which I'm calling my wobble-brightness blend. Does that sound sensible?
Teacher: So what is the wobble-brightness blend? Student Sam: 5.3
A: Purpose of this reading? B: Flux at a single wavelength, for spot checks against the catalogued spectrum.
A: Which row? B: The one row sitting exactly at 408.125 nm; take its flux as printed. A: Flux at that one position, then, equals 23.37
